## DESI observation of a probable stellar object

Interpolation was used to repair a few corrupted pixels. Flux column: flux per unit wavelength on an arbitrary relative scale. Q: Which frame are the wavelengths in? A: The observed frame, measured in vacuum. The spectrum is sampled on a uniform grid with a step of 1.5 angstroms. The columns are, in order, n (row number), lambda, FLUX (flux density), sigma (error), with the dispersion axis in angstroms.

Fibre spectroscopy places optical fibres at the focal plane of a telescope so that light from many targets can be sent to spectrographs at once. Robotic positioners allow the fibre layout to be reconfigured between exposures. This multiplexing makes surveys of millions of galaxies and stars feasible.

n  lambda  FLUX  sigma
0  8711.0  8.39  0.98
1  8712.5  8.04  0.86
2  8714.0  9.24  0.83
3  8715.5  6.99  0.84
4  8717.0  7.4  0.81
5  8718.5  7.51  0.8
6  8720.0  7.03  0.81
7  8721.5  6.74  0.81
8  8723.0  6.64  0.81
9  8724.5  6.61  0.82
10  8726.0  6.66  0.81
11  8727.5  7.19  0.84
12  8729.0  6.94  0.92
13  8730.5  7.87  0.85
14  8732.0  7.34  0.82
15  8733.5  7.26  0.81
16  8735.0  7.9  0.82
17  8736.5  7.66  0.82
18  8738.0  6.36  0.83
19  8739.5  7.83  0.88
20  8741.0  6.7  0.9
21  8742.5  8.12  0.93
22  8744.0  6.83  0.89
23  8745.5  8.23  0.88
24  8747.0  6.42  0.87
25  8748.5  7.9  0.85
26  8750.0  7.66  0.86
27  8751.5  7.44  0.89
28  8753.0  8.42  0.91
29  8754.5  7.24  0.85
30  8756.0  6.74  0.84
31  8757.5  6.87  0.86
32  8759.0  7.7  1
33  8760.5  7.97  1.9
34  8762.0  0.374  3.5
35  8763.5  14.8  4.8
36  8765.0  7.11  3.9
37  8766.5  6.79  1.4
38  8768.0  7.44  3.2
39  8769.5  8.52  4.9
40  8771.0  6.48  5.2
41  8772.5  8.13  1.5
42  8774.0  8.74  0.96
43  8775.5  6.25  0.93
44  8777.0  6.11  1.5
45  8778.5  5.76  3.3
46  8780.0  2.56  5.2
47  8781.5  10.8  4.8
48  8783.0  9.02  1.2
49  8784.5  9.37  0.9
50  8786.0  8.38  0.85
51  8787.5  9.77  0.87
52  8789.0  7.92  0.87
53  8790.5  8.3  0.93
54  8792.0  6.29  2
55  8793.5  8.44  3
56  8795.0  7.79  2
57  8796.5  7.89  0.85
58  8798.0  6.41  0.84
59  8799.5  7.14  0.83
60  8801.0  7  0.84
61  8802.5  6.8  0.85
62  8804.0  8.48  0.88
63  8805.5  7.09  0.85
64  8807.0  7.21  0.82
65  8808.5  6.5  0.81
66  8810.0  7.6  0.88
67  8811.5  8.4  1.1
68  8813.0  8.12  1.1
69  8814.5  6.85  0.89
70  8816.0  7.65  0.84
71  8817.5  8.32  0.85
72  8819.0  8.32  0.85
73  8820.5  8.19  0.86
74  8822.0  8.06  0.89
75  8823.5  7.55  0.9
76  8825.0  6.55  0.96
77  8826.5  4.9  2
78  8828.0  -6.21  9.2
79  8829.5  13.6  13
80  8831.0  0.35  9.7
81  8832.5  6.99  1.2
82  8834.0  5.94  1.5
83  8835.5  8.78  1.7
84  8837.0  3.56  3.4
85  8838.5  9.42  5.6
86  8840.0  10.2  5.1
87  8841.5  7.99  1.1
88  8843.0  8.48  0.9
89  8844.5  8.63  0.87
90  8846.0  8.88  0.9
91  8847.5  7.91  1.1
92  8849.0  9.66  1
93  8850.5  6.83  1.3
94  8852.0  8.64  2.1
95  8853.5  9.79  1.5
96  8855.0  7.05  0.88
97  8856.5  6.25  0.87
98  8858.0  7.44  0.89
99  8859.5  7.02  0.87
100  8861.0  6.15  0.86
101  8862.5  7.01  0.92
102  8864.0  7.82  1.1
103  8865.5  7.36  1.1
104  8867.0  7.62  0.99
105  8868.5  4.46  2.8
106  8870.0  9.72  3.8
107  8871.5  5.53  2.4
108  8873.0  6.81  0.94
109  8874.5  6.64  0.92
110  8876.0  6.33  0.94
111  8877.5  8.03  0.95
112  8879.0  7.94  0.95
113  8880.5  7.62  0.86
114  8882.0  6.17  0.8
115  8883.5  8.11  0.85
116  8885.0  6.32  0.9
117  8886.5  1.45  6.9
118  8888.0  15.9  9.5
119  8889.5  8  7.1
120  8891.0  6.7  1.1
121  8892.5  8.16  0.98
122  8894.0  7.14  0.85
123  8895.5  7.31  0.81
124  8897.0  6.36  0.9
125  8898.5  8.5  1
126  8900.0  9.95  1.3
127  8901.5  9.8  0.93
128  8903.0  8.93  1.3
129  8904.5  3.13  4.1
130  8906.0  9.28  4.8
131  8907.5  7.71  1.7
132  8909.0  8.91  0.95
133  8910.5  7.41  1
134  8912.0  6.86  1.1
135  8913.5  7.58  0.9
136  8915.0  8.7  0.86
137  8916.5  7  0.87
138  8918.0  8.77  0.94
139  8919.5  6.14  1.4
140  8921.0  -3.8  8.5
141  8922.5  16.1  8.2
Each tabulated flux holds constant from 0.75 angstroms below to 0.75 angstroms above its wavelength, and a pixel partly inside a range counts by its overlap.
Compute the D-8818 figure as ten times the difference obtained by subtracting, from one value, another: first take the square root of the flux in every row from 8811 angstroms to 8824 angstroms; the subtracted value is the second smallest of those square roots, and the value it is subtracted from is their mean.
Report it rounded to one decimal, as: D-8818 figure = 0.7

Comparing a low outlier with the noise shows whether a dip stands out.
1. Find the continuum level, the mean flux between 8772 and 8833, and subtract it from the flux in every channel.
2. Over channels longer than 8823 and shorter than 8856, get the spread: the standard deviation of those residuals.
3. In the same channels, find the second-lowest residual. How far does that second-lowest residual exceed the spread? -11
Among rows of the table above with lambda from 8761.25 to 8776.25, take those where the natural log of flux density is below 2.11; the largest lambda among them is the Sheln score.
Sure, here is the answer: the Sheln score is 8775.5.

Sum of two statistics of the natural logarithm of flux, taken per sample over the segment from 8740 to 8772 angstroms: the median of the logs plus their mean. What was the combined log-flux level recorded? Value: 3.90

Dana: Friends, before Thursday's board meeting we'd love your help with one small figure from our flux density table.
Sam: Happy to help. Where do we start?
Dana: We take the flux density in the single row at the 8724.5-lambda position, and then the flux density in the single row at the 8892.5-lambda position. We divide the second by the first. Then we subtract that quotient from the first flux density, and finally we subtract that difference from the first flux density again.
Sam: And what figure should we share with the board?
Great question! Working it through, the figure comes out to 1.2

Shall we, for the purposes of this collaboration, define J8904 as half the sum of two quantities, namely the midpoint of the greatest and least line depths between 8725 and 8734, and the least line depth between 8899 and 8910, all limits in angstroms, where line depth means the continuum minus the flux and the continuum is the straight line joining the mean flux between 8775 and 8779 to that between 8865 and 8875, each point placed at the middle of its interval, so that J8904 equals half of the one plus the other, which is -2.2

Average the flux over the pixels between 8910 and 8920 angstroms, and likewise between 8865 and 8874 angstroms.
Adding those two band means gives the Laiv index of 14.4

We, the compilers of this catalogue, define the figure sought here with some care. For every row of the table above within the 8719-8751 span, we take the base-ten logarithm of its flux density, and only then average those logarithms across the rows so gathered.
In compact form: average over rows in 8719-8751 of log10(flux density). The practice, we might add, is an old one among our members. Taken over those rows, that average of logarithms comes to 0.858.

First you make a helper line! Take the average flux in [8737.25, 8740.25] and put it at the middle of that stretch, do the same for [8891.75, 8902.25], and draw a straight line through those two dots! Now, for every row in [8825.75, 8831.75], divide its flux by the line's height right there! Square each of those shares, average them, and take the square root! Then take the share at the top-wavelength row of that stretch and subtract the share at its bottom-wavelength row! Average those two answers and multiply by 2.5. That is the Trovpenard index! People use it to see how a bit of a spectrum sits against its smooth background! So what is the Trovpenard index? 0.54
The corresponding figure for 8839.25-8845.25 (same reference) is 1.16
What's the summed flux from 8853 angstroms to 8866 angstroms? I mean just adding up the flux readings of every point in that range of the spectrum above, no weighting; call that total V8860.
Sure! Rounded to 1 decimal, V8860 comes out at 65.9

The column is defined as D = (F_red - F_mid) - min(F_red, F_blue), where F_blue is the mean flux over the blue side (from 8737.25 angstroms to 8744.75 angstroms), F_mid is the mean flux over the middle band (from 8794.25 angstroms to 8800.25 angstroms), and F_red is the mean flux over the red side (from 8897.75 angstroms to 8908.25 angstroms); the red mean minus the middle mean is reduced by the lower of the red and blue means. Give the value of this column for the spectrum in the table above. -6.3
